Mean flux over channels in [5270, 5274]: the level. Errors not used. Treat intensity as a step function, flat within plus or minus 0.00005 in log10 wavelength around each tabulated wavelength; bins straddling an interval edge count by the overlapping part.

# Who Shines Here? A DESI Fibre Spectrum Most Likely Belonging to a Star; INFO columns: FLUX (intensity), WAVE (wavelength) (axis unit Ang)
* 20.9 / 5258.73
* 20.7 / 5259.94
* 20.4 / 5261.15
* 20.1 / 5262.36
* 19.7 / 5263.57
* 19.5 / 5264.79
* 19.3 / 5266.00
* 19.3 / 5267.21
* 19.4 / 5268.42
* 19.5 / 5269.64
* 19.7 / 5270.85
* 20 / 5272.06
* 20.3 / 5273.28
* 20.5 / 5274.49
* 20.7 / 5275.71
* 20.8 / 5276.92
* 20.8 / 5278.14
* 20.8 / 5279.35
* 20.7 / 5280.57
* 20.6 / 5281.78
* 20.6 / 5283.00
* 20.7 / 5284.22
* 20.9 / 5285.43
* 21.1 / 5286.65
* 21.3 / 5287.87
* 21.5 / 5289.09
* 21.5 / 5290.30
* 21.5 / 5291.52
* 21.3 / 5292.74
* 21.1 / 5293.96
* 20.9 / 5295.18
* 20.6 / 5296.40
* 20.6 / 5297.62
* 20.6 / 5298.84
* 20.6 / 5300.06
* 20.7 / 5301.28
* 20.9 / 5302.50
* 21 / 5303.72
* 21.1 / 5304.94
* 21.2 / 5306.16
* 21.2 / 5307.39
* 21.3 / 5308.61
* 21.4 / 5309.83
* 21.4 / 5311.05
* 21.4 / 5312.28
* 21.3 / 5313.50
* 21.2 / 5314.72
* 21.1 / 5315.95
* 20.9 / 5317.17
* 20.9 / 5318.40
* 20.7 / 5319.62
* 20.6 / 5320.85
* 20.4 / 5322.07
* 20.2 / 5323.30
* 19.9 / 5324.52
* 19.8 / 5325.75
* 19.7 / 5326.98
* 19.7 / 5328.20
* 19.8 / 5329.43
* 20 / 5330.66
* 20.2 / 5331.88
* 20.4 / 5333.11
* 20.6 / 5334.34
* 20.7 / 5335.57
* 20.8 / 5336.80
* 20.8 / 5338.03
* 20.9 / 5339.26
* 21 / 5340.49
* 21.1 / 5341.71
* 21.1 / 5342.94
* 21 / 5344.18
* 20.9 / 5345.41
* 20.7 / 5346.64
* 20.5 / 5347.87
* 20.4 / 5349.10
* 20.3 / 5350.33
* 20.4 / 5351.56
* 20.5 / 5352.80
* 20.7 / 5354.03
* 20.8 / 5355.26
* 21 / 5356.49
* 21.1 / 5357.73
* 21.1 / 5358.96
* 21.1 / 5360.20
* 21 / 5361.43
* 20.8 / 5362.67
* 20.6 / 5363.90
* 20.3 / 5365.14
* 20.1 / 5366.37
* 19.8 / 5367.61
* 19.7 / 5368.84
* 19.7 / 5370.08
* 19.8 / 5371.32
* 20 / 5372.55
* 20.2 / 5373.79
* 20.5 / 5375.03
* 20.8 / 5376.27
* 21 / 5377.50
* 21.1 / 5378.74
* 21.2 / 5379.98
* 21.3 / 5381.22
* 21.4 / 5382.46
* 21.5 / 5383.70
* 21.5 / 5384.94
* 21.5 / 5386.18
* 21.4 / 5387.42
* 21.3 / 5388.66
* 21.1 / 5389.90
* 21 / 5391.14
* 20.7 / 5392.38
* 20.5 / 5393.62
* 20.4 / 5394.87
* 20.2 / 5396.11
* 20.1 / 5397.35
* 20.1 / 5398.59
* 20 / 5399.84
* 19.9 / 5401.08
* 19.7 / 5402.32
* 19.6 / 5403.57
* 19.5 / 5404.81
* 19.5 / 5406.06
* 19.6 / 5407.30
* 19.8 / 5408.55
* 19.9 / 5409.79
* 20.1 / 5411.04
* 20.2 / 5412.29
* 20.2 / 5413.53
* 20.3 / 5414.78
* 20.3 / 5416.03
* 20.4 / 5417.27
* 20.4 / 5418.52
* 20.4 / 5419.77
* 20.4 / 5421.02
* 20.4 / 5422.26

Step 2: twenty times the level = 400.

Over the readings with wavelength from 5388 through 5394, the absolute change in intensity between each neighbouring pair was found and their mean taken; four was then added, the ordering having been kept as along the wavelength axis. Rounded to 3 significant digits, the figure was 4.20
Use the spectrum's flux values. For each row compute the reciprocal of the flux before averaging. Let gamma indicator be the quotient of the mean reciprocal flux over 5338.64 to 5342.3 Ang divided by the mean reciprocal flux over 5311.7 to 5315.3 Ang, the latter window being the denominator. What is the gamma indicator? 1.01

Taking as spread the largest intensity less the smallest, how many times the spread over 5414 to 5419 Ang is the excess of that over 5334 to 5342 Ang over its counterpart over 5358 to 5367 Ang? -5.0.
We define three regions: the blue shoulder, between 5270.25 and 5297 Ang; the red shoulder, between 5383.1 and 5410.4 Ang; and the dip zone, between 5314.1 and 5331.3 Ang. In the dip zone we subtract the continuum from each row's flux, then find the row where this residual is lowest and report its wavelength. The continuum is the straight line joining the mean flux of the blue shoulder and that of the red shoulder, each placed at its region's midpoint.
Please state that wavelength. 5326.98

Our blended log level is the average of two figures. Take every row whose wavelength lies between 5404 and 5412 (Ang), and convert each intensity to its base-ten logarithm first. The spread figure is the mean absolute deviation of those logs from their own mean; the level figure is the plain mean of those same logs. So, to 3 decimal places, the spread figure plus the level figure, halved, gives 0.650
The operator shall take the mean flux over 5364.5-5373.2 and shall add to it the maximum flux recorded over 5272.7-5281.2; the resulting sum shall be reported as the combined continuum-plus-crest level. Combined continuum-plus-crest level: 40.7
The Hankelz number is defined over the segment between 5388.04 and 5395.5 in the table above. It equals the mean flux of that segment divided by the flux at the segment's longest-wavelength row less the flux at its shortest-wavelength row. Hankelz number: -23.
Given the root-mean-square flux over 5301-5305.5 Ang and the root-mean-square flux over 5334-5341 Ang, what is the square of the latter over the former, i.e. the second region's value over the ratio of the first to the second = 20.7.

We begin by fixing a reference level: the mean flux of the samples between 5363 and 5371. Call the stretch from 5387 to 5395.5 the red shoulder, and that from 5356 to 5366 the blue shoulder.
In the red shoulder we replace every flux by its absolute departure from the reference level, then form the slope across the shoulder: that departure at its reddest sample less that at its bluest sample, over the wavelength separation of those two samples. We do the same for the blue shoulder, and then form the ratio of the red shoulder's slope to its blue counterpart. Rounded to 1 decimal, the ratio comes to 1.7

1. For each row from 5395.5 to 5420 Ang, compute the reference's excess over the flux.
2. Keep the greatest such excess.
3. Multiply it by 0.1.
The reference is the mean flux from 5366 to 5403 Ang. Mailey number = 0.11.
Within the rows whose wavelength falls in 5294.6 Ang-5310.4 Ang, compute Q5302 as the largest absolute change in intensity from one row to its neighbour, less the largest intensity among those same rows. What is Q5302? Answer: -21.10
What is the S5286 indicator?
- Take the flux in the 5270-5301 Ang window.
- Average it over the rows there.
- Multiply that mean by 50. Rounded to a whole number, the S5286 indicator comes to 1039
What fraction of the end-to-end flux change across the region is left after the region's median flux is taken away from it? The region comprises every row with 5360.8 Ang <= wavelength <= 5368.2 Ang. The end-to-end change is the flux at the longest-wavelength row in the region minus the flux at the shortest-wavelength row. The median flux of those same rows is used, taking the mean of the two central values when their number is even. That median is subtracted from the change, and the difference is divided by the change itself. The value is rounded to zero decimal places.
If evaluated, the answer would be 18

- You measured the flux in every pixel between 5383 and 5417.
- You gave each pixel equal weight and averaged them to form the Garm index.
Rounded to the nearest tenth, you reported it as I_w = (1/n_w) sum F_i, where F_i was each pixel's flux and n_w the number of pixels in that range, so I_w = 20.4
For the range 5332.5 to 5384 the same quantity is 20.7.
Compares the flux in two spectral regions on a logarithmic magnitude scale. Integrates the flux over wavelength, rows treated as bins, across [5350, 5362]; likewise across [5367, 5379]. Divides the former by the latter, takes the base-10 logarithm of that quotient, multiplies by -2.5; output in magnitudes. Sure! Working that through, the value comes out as -0.03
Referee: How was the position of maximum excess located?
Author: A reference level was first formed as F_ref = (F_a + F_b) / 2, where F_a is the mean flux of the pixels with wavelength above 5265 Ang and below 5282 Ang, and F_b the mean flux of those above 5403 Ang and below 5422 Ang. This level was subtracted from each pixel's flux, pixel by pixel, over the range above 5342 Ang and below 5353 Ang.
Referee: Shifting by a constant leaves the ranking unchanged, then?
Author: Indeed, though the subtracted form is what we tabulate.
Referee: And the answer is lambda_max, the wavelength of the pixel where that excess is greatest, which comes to 5342.94 Ang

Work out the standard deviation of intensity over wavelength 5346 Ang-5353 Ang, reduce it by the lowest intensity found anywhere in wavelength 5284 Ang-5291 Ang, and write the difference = -20.6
